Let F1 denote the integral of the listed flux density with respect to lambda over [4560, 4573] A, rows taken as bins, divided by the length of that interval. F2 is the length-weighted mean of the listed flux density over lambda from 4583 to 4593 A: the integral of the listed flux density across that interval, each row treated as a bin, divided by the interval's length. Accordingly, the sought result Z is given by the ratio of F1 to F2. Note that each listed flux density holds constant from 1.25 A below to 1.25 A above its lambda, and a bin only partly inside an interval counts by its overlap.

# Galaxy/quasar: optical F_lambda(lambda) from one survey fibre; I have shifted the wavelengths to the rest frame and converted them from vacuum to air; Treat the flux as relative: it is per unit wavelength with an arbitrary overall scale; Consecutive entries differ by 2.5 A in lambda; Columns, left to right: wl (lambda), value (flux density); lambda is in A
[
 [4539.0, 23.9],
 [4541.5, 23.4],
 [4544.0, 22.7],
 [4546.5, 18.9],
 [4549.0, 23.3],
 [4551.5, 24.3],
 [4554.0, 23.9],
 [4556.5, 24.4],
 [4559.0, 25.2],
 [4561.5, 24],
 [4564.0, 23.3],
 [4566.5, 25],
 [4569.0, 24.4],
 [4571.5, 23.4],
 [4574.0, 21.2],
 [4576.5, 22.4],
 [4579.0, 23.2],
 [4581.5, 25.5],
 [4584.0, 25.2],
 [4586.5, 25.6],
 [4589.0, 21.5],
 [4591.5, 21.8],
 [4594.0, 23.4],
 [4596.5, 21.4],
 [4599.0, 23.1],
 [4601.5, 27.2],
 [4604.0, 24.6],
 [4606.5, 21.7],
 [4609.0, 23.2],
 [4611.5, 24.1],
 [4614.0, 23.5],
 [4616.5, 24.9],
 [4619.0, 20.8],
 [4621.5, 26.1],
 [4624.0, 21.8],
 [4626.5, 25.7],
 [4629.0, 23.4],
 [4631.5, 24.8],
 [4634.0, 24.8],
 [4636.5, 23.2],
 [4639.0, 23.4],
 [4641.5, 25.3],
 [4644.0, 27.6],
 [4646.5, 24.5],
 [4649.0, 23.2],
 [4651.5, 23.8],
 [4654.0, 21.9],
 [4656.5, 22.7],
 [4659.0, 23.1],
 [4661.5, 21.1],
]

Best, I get 1.02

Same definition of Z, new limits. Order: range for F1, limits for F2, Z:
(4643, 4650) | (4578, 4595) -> 1.06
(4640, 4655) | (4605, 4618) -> 1.04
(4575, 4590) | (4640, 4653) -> 0.96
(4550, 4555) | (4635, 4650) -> 0.98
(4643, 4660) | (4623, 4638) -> 0.99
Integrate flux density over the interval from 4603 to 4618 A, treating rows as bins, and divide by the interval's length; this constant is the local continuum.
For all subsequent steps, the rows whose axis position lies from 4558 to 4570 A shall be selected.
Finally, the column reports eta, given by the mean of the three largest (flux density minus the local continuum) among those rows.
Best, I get 1.3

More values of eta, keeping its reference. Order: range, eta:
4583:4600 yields 1.1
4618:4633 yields 1.9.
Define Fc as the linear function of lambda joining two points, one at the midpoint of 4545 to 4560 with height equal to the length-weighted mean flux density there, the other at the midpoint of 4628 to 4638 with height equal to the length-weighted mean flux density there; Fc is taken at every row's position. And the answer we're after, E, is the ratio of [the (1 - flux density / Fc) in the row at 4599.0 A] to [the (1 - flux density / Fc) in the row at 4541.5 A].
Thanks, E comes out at -2.9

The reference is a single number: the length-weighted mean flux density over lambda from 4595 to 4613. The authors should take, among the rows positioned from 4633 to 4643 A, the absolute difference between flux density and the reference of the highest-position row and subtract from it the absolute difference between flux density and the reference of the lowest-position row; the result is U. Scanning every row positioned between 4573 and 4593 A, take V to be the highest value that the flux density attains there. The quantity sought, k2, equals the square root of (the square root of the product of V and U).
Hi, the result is 1.9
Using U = 0.50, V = 25.6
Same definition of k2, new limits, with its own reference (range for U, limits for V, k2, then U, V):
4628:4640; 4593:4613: 0.0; 0.00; 27.2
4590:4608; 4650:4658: 1.2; 0.10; 23.8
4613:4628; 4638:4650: 2.7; 1.98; 27.6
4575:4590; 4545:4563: 2.2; 0.90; 25.2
